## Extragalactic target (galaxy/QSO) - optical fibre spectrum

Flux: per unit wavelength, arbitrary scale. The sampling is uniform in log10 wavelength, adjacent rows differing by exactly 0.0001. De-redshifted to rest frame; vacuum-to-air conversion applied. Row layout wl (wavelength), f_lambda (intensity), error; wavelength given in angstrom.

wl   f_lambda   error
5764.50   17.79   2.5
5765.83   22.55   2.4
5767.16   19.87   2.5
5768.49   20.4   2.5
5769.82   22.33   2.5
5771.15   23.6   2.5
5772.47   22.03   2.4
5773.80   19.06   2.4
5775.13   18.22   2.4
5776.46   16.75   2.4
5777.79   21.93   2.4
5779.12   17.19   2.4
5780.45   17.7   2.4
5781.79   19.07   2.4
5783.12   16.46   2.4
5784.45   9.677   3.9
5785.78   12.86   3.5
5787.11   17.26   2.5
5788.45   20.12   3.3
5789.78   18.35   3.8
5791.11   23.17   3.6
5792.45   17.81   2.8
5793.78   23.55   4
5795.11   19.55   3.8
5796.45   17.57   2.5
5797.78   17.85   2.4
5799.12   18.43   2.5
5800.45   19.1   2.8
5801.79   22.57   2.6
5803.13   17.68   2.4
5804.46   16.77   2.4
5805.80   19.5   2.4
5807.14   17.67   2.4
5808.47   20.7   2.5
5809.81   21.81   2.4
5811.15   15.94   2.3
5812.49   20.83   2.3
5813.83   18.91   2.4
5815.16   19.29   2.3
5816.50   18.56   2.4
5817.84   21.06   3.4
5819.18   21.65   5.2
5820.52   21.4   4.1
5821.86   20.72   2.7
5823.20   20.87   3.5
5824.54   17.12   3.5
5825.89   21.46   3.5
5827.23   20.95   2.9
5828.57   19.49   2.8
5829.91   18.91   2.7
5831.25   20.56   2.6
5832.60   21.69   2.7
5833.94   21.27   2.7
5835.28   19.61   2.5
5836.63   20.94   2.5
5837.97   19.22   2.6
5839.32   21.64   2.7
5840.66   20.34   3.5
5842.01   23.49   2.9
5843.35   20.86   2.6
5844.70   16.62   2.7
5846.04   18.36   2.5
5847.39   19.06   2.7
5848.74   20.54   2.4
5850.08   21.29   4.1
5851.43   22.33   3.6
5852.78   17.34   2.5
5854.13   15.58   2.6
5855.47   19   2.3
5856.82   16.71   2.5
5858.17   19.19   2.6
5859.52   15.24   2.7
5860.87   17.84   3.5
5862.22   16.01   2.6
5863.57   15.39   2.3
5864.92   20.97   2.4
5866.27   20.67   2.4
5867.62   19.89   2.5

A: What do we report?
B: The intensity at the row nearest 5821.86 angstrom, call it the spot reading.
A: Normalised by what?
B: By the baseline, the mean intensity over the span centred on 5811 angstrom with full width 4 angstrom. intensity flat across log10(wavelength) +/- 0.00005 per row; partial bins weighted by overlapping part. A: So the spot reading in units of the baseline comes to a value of 1.06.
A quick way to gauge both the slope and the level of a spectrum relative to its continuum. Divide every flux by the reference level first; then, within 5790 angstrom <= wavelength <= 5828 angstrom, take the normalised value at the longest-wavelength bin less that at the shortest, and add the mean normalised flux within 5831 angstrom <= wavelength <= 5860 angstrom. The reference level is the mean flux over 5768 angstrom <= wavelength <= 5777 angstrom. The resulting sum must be 0.85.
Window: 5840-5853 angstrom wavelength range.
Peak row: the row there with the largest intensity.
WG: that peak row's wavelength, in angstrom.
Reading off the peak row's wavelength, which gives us 5842.01 angstrom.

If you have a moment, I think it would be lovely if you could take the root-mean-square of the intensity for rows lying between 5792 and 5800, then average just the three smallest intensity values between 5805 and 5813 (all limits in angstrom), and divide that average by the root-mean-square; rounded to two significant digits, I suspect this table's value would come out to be 0.92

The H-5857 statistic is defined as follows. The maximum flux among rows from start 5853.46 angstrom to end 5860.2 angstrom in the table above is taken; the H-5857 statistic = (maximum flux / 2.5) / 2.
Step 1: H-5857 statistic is 3.8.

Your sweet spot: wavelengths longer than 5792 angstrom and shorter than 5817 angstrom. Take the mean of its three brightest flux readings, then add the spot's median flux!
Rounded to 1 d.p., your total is 41.6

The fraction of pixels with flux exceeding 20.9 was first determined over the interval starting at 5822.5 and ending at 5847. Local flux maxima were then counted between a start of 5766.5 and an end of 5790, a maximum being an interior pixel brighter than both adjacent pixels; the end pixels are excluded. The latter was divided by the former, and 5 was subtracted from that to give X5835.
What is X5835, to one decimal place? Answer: 5.3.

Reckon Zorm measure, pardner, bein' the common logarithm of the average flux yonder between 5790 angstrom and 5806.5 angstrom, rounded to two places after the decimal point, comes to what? 1.29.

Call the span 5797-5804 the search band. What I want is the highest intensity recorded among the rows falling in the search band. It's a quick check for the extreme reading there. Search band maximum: 22.57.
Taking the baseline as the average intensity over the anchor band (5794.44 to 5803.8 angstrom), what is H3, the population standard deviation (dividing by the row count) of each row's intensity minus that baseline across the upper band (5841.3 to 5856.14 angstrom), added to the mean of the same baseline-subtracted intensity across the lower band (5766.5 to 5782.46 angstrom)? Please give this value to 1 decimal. 3.2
